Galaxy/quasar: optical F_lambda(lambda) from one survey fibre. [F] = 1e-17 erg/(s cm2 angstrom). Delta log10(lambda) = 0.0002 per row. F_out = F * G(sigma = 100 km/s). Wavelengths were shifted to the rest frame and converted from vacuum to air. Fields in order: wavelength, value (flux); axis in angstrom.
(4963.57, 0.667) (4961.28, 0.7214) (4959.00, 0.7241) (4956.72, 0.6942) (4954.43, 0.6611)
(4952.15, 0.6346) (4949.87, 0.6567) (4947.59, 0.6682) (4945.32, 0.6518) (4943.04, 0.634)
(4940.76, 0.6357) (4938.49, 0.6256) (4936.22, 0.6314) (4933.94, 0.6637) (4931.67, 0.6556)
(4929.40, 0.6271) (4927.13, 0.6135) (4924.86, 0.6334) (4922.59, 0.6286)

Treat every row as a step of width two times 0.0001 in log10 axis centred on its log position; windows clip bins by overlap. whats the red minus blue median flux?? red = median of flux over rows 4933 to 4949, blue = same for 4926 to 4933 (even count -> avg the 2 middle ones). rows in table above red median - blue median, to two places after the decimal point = 0.01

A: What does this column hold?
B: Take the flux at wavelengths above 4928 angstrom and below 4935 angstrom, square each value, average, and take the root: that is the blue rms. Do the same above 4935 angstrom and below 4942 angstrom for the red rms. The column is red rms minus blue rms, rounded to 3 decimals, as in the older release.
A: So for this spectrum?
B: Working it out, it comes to -0.018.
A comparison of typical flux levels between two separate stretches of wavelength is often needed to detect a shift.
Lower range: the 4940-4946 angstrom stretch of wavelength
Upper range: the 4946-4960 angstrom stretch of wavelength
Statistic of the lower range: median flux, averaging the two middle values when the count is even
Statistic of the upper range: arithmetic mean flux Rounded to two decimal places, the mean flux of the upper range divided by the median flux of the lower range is 1.06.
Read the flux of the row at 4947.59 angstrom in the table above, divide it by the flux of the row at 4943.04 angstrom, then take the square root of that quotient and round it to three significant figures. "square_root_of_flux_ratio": 1.03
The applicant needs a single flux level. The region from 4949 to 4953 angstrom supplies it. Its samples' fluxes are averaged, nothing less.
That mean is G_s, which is 0.646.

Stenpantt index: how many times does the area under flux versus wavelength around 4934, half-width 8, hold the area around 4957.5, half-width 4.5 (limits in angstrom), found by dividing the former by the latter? 1.6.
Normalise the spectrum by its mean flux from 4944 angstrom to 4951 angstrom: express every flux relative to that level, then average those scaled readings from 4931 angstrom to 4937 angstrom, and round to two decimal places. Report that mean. 0.99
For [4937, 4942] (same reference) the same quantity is 0.96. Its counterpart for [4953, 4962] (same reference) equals 1.06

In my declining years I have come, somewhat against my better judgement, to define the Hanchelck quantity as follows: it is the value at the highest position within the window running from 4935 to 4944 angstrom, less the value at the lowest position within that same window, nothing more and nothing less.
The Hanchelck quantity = 0.00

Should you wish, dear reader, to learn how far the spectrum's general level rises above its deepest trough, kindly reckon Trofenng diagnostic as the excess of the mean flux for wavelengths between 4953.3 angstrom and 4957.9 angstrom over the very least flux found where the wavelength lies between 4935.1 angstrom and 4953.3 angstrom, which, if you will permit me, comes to 0.052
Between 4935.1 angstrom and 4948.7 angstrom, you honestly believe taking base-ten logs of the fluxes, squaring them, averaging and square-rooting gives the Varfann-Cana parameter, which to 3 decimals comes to 0.193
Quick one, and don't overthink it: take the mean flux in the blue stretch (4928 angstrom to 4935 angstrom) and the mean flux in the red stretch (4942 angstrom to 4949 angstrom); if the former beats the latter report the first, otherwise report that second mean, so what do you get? 0.65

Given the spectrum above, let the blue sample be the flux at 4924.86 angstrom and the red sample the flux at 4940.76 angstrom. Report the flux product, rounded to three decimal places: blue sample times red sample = 0.403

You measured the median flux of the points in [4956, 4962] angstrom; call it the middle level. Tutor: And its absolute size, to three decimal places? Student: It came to 0.721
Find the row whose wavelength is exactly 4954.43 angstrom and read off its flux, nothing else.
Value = 0.6611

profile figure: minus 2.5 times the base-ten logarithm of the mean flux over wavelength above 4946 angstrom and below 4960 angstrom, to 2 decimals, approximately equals 0.43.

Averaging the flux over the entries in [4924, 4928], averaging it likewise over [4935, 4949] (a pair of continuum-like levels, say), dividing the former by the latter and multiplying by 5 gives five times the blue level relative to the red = 4.9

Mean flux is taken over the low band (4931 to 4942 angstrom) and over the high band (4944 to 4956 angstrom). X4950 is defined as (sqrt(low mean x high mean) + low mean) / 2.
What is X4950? 0.645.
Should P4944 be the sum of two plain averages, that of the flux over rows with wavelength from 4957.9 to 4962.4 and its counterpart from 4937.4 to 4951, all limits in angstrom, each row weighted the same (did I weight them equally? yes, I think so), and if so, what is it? 1.37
